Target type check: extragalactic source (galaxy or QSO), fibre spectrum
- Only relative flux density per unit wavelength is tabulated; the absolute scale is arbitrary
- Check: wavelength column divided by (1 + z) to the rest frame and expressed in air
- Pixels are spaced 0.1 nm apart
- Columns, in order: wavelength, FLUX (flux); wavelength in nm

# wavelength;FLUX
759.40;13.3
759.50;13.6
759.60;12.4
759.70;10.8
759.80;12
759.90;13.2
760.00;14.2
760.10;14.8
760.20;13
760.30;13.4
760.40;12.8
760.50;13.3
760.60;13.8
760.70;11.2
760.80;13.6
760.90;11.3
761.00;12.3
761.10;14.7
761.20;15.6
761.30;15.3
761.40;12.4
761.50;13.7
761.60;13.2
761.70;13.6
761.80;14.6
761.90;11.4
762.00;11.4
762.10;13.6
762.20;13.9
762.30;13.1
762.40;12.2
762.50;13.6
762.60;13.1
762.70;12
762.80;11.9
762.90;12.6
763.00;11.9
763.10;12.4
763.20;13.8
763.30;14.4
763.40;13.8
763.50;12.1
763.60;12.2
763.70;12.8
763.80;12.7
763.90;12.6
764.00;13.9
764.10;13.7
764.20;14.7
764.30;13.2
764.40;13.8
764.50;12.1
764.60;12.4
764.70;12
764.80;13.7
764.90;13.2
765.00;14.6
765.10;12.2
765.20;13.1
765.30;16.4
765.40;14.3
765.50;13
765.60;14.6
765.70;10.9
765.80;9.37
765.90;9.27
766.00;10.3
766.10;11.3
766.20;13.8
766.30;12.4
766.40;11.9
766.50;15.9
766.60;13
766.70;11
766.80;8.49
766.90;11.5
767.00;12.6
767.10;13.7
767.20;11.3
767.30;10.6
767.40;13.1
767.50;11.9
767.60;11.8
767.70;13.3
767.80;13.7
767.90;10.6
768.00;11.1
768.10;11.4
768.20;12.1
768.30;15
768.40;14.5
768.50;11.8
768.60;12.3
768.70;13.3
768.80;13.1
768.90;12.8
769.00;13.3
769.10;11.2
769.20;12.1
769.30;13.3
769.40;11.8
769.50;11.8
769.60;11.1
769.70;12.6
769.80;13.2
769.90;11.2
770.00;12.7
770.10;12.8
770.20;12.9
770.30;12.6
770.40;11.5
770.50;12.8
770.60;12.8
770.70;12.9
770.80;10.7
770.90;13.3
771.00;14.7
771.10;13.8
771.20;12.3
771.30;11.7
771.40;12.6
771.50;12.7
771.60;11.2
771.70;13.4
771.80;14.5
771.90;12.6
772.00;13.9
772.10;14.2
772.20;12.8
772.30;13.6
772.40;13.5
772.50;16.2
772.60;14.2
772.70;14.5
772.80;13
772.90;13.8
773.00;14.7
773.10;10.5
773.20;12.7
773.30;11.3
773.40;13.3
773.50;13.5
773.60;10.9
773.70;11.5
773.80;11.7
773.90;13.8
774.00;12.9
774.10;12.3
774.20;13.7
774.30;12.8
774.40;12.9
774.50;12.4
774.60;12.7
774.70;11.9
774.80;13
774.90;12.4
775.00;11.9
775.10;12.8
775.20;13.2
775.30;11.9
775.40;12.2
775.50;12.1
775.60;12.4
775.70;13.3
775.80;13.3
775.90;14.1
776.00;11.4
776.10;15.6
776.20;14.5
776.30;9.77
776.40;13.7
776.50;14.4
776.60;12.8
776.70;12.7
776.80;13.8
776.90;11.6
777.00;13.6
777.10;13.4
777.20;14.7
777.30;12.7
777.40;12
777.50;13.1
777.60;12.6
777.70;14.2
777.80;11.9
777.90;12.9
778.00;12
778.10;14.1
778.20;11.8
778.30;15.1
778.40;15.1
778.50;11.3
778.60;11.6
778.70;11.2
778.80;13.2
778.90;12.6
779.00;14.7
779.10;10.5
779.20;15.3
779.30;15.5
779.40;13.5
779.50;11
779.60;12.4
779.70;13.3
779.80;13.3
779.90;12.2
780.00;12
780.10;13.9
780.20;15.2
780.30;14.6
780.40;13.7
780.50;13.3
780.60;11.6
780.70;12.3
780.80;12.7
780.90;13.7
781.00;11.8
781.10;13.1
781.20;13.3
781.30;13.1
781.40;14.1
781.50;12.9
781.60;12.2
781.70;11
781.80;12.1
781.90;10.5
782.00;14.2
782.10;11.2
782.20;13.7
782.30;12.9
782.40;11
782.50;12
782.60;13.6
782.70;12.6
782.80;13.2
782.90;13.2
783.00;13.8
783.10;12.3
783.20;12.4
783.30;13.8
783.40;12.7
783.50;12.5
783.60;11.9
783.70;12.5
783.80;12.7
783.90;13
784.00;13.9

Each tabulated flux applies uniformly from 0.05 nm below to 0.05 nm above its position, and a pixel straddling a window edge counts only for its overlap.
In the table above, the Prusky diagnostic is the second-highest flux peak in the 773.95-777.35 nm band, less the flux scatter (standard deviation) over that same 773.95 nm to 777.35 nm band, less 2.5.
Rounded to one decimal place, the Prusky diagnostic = 11.1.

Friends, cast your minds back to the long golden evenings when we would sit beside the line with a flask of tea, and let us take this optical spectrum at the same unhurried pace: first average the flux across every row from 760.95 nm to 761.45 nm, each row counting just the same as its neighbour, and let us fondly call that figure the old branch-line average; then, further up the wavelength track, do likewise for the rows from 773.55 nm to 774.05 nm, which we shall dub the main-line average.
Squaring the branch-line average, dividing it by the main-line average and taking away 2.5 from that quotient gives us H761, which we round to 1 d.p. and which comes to 13.8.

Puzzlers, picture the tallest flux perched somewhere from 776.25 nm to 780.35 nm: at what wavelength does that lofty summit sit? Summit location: 779.30 nm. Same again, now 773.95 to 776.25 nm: 776.10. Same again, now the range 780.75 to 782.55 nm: 782.00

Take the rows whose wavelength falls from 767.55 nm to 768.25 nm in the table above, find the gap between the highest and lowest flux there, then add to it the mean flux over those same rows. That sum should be 15.1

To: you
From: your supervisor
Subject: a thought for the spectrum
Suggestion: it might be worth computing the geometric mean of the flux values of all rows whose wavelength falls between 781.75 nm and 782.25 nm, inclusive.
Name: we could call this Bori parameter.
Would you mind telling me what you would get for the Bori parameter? 12.3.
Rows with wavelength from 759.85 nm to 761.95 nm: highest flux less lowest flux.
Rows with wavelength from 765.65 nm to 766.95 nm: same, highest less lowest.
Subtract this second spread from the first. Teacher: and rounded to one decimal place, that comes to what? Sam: -3.0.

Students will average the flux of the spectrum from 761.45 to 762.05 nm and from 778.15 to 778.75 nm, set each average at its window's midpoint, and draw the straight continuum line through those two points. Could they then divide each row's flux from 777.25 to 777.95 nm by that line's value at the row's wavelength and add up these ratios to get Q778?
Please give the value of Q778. 7.0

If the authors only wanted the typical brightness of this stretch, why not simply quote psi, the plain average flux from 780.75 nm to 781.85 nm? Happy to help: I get 12.7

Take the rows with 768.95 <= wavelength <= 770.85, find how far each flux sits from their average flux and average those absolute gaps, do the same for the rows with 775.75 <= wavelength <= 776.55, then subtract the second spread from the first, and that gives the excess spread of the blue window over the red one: -0.67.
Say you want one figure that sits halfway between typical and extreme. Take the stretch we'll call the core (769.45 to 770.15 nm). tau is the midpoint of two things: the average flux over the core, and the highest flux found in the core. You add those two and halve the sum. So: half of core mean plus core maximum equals 12.7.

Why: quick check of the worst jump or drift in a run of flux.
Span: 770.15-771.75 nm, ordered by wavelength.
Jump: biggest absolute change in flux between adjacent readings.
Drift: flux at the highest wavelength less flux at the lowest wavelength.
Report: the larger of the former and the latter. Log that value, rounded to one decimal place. 2.6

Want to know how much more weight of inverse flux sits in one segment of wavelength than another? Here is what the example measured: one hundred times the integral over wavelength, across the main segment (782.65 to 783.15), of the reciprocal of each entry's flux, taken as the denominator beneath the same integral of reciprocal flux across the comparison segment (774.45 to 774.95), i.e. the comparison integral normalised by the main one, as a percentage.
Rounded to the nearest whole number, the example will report 104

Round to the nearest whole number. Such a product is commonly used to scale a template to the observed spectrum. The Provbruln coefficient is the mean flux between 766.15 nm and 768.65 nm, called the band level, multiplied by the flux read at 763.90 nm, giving 156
